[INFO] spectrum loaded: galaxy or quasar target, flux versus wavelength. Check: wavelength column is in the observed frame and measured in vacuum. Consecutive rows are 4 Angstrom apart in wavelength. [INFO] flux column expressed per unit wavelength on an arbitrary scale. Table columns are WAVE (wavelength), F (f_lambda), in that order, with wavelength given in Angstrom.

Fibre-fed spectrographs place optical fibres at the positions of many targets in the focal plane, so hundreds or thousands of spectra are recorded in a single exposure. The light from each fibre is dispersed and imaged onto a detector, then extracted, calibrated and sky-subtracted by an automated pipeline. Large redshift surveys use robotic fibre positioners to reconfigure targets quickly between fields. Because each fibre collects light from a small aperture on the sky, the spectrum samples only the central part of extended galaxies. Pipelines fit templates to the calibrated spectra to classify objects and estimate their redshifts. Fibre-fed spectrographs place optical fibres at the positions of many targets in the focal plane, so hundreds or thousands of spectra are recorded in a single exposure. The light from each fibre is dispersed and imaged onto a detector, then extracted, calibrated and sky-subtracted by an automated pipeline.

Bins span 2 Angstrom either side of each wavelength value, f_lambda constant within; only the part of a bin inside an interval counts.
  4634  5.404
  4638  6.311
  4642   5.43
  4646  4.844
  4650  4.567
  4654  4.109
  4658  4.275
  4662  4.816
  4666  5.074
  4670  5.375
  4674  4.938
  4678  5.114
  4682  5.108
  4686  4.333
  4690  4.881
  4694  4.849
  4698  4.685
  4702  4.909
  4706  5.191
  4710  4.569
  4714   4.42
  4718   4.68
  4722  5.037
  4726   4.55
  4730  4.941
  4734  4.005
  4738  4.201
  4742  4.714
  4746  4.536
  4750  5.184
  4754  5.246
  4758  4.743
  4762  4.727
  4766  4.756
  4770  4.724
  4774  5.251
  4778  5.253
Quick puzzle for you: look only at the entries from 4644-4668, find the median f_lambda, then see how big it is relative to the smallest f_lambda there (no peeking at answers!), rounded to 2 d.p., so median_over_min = 1.14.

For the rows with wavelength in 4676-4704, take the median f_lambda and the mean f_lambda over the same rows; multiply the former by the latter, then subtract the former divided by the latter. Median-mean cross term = 22.6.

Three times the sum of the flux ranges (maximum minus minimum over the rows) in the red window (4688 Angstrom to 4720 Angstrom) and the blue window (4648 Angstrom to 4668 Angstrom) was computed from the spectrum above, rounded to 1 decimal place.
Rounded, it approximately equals 5.2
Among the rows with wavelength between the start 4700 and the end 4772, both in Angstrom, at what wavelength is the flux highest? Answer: 4754 Angstrom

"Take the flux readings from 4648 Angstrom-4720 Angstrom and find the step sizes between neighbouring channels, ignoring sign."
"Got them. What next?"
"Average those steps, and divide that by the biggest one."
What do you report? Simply 0.41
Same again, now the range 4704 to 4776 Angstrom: 0.37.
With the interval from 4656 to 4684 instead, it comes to 0.53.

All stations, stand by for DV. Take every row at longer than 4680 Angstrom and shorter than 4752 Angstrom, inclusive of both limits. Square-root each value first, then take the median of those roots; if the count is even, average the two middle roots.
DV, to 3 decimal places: 2.168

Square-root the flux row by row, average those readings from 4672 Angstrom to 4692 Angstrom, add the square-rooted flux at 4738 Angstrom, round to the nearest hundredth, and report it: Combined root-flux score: 4.26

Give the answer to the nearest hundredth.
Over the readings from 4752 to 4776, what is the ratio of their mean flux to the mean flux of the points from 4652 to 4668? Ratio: 1.07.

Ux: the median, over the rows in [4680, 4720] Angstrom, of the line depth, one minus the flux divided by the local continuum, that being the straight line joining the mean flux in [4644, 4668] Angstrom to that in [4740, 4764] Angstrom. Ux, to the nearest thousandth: -0.011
